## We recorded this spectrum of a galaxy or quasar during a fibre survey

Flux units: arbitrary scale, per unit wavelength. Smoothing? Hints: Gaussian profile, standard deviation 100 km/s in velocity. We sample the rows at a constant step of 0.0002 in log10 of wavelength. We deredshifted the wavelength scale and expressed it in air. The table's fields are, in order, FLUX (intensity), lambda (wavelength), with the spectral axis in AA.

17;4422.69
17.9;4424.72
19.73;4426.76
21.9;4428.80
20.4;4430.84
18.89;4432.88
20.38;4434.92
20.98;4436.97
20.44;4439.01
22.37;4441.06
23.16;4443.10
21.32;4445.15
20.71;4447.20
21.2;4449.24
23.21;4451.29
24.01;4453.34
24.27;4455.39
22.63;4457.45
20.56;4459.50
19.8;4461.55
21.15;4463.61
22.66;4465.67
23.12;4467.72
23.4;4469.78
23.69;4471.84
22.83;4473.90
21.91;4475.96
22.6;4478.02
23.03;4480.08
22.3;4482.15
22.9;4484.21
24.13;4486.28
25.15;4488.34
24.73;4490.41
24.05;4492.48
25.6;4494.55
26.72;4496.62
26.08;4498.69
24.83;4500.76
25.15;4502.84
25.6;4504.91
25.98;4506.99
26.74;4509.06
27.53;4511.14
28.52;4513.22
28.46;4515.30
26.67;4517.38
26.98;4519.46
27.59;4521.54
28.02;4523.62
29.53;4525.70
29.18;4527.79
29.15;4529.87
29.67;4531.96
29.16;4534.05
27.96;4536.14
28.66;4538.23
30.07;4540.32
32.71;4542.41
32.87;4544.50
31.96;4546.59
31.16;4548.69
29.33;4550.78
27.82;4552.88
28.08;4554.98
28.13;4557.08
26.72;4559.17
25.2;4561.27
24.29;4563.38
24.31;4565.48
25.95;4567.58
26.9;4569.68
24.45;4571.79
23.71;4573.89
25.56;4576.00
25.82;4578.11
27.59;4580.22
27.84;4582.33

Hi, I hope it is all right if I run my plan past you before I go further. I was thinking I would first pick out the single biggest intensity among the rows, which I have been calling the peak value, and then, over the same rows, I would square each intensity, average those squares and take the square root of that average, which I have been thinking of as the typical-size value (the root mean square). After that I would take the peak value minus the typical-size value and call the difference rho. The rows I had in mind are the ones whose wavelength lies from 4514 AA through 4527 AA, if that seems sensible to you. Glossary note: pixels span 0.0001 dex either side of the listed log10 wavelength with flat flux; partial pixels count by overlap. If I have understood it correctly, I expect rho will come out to 1.64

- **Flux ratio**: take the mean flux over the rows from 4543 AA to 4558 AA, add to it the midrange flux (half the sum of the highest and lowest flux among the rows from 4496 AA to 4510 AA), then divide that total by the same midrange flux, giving 2.16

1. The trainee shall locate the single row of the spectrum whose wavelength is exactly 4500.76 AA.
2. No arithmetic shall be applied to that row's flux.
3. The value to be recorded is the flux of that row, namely 24.83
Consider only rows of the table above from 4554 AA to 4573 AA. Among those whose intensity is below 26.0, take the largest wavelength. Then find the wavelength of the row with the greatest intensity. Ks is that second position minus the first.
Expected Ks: -14.7 AA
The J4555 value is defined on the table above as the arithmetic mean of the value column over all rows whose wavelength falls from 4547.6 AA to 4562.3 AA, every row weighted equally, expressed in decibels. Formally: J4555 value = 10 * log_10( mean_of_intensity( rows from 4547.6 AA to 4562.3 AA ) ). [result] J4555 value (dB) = 14.5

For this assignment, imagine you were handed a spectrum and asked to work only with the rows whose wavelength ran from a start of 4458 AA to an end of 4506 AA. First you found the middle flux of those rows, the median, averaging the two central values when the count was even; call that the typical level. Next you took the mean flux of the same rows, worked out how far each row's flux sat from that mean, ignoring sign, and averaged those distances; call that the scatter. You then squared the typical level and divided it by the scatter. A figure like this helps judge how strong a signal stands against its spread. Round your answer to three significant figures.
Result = 381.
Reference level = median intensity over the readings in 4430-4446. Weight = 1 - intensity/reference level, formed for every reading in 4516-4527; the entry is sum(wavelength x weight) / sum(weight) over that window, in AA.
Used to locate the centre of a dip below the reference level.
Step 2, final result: 4521.9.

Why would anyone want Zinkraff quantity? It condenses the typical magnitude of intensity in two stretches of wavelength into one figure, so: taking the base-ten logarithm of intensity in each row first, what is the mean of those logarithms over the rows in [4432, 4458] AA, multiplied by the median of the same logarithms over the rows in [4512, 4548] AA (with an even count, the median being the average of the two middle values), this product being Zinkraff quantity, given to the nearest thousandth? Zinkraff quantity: 1.959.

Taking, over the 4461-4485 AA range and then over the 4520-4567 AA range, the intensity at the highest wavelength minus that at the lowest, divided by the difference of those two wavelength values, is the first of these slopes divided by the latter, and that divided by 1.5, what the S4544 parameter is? -1.2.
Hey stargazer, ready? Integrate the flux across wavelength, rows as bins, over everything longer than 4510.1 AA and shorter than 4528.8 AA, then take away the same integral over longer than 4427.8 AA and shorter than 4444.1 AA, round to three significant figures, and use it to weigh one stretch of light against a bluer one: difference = 181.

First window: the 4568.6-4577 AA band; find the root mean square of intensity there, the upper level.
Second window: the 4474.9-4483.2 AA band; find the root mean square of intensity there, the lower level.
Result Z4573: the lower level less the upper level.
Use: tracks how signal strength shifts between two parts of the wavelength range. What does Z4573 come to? -2.7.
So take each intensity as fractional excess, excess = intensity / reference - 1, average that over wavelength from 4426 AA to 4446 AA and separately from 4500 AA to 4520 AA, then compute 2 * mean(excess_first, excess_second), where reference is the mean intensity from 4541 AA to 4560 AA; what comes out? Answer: -0.41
